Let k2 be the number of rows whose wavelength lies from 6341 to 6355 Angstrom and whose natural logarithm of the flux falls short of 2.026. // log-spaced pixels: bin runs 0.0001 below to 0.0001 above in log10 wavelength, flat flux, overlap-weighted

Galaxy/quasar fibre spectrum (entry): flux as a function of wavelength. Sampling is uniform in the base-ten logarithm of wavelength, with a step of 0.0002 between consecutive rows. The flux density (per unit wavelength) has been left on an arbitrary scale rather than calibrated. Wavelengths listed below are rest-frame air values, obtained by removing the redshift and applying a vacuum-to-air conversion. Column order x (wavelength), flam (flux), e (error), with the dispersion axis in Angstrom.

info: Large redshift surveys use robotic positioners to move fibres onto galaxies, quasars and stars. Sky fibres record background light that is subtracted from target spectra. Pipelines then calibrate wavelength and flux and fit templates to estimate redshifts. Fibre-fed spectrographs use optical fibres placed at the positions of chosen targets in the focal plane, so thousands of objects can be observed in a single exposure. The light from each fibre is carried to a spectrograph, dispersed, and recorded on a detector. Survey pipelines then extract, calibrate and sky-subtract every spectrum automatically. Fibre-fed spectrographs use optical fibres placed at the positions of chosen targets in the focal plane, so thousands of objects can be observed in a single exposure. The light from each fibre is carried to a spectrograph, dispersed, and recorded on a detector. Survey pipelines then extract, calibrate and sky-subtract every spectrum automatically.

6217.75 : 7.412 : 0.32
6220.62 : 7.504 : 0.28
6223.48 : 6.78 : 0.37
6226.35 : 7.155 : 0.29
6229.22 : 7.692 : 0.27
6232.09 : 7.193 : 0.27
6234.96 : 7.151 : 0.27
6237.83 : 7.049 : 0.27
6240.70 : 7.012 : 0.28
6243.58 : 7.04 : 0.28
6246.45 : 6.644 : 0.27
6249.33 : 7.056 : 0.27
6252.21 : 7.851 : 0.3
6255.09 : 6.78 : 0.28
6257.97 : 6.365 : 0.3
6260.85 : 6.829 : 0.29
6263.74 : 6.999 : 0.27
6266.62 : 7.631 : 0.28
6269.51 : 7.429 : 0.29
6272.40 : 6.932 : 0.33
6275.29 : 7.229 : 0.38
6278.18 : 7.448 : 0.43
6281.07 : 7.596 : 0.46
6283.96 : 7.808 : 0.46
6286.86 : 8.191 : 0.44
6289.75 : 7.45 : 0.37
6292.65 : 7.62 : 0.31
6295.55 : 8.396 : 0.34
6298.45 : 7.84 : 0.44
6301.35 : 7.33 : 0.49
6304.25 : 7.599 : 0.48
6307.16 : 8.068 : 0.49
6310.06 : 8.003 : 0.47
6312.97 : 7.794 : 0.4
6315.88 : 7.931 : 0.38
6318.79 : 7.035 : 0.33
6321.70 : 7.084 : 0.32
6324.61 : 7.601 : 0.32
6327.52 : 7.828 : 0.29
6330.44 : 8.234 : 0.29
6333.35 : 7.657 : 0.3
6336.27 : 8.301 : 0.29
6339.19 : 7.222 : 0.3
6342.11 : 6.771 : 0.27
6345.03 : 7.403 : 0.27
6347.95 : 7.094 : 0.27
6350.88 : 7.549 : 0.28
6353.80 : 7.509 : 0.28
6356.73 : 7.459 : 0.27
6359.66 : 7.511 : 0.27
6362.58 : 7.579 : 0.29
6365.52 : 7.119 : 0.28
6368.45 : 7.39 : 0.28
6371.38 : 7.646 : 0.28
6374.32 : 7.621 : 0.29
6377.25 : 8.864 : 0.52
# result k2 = 5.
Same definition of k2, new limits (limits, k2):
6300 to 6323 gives 3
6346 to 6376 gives 8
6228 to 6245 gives 5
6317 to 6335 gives 2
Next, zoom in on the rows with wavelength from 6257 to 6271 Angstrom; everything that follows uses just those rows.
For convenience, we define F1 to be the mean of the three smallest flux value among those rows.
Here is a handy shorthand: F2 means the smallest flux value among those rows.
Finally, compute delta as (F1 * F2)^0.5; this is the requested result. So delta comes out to 6.55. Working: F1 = 6.73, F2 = 6.365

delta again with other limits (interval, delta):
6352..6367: 7.24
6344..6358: 7.21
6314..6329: 7.14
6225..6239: 7.08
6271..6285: 7.07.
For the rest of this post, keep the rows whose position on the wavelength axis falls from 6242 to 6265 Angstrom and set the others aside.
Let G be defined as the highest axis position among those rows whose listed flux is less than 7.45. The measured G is 6263.74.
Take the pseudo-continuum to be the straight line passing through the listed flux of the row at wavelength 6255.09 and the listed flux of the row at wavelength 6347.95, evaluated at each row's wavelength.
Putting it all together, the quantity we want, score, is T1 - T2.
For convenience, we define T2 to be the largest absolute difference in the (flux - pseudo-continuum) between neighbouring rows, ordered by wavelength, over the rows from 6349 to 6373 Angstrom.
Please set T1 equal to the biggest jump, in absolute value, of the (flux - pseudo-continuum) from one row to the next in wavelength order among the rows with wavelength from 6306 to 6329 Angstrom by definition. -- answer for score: 0.44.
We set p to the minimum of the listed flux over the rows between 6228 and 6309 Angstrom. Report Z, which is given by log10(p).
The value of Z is 0.80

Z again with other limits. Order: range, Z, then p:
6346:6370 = 0.85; 7.094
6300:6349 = 0.83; 6.771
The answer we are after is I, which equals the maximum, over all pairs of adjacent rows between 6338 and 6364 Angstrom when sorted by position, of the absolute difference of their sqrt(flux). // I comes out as 0.12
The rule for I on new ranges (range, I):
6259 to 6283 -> 0.12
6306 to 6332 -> 0.16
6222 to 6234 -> 0.10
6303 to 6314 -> 0.08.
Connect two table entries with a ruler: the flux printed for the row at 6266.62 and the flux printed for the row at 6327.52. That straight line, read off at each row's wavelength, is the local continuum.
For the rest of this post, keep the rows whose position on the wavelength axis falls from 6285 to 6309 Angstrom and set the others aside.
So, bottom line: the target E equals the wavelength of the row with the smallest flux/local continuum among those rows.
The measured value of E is 6301.35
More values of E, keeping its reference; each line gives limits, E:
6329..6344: 6342.11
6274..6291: 6275.29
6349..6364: 6356.73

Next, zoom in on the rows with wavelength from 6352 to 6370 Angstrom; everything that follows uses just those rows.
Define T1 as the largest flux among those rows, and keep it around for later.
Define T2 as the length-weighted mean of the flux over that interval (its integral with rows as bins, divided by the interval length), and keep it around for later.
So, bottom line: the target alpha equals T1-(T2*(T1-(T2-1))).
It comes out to -1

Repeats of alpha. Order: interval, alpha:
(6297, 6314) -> -2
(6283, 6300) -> -4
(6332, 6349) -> -6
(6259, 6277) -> -3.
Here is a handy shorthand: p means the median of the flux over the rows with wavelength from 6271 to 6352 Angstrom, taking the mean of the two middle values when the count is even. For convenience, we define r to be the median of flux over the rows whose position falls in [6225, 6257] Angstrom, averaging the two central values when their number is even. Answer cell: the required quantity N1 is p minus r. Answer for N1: 0.54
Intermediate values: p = 7.6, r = 7.1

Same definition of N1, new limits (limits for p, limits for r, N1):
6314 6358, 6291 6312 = -0.33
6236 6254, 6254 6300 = -0.40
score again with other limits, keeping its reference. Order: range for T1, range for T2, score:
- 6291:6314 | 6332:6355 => -0.32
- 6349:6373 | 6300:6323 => -0.44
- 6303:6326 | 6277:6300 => 0.14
